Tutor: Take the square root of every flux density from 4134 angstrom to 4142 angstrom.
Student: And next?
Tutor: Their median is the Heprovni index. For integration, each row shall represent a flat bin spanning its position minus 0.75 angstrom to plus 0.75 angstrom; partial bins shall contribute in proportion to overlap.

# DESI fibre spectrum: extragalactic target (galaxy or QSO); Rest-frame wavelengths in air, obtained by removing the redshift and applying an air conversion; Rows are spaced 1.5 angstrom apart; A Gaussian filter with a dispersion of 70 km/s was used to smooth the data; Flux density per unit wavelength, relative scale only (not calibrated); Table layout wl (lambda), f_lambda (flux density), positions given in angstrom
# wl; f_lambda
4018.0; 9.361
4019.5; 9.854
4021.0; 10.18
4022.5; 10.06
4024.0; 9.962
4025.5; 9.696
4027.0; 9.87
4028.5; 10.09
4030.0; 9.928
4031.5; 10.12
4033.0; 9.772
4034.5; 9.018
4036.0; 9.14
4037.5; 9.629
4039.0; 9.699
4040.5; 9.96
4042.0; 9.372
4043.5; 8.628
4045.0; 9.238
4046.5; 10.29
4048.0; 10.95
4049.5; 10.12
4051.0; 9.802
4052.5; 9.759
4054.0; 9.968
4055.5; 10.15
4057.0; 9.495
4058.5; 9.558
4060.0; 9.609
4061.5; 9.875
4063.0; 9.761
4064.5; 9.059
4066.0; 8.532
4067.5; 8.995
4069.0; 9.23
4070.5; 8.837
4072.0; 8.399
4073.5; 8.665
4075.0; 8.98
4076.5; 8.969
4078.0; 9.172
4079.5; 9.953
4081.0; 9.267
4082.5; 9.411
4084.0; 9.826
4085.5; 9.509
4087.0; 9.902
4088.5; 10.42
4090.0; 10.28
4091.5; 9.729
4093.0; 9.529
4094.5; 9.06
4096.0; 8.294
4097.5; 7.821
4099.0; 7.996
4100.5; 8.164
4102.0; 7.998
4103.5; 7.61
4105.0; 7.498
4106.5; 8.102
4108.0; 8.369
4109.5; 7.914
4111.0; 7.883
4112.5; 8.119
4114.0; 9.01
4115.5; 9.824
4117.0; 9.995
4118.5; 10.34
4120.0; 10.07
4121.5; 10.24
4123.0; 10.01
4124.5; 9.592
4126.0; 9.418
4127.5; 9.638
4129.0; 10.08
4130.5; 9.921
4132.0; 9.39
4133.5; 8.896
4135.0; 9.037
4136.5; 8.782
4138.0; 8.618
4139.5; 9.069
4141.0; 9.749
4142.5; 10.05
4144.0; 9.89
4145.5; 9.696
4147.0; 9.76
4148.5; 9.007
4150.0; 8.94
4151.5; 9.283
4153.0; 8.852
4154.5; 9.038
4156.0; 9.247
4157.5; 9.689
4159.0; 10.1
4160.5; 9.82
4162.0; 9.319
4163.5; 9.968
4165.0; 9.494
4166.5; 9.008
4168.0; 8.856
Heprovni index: 3.01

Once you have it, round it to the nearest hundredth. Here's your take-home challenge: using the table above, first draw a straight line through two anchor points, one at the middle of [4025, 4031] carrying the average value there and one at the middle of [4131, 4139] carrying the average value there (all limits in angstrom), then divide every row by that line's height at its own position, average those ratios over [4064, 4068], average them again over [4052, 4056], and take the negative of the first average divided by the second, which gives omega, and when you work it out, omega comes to -0.90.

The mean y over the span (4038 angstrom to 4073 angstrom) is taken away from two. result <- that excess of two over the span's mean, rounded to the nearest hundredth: -7.53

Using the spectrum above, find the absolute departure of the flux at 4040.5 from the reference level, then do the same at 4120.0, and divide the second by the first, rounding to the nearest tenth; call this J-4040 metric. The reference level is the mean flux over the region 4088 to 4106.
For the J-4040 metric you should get 1.1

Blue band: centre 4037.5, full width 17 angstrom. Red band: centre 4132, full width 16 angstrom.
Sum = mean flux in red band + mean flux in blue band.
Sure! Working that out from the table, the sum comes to 18.8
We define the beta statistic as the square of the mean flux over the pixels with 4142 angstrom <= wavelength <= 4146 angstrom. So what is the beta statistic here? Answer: 98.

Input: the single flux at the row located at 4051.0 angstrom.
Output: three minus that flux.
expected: -6.80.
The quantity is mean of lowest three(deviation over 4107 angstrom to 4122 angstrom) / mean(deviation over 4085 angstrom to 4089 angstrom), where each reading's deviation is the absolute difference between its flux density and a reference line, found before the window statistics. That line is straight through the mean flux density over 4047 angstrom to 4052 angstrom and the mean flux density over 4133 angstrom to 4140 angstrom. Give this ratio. 1.4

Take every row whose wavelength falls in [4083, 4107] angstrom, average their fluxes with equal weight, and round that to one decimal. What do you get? 8.9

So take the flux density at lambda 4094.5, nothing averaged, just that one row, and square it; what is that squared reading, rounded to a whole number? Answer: 82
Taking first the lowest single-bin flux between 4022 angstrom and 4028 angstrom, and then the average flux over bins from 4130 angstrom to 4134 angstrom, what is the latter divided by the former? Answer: 0.970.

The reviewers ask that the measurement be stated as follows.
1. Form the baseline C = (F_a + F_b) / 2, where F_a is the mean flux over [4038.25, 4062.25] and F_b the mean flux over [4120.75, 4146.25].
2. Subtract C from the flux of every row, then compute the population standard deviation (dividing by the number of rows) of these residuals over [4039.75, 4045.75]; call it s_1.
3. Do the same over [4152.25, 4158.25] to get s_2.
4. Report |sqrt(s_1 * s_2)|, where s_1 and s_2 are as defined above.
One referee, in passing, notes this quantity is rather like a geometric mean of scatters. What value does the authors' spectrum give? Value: 0.384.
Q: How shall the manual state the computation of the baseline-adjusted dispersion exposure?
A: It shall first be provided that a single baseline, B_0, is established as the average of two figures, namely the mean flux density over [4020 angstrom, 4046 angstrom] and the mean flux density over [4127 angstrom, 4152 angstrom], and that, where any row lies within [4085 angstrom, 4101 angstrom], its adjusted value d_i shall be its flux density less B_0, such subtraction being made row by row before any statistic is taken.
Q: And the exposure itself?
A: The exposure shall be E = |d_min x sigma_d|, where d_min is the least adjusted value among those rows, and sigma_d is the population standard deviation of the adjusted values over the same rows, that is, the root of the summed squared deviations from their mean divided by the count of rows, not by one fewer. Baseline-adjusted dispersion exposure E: 1.5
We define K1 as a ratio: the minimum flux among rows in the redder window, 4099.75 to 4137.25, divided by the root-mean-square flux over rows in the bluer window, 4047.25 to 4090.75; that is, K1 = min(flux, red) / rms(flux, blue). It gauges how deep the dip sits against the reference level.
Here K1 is 0.79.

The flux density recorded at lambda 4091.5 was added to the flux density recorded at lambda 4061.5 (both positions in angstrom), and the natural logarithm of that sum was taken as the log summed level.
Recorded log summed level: 2.976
